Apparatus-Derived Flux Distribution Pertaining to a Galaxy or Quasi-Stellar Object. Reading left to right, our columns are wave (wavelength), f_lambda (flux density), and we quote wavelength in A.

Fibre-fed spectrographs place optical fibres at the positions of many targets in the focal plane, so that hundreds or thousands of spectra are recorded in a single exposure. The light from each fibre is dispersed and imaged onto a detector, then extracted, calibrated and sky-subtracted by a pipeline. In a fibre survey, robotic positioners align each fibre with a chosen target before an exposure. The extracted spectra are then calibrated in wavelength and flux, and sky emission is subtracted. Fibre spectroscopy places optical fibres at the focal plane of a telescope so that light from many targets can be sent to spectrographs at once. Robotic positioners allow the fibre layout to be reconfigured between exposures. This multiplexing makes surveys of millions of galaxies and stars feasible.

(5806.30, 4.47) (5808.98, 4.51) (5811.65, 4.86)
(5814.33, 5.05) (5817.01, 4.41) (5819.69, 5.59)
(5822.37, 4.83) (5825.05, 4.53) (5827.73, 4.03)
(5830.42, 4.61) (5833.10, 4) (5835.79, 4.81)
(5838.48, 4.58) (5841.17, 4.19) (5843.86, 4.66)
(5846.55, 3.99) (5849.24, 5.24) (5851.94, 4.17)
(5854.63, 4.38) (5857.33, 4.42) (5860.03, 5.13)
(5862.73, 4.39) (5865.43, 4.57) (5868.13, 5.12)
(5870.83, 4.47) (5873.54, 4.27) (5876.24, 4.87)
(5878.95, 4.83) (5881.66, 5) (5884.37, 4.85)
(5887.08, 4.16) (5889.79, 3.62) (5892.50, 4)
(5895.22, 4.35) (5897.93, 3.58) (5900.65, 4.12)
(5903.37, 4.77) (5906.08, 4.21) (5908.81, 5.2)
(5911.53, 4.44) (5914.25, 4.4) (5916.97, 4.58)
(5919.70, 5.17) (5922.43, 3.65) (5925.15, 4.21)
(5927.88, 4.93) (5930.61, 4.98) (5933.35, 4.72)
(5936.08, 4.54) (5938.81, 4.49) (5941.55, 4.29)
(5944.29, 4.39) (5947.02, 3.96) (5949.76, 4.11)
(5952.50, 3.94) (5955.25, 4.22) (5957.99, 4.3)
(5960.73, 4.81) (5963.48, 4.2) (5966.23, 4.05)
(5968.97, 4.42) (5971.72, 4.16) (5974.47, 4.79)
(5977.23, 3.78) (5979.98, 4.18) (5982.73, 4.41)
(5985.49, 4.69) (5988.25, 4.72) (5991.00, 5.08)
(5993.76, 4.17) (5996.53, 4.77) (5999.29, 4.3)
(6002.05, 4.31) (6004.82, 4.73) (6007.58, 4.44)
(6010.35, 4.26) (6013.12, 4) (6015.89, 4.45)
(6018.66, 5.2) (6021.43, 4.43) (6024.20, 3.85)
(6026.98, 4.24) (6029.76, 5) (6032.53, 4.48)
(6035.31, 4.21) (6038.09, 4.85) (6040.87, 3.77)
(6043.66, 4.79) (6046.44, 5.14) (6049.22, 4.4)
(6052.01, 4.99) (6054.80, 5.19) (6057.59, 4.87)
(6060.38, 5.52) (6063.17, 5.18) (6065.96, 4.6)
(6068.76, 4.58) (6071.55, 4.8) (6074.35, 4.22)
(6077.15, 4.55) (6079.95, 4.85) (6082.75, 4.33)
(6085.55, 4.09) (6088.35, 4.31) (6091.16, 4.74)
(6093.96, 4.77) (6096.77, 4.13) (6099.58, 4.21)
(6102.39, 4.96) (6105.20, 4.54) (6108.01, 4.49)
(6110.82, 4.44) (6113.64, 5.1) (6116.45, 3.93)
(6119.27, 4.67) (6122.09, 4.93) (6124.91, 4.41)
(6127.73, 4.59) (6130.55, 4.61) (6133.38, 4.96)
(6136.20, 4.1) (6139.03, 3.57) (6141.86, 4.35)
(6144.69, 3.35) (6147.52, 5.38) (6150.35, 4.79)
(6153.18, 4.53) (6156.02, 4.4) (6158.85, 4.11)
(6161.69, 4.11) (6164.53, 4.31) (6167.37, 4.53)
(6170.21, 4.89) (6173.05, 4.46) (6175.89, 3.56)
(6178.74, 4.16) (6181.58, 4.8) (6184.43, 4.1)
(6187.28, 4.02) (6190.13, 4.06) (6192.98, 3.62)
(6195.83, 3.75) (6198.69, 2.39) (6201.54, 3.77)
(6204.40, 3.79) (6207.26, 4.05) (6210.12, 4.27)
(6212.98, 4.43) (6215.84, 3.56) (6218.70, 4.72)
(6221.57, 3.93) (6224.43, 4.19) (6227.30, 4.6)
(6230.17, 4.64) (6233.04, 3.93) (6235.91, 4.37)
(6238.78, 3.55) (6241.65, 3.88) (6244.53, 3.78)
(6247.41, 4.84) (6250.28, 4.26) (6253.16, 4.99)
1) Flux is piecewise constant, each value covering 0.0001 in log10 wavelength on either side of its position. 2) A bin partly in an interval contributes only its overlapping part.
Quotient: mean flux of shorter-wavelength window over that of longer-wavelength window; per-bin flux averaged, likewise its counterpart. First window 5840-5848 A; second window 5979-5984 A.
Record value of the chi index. 1.00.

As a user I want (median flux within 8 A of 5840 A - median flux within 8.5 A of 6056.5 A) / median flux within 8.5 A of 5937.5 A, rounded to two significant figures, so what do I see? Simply -0.16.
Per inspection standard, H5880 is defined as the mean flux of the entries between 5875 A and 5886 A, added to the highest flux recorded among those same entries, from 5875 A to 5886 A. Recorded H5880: 9.9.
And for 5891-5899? 8.3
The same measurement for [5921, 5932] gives 9.4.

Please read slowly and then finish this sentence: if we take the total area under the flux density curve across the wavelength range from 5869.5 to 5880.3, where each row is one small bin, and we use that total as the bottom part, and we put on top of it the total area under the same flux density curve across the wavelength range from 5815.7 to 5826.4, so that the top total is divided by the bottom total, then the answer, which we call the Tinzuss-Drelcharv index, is 1.04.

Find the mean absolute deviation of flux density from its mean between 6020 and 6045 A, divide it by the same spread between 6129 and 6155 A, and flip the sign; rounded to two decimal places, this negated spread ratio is -0.68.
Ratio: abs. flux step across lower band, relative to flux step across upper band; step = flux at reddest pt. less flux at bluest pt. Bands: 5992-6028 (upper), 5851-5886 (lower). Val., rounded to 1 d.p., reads 9.7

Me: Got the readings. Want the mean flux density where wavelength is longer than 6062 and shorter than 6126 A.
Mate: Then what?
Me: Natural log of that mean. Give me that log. 1.52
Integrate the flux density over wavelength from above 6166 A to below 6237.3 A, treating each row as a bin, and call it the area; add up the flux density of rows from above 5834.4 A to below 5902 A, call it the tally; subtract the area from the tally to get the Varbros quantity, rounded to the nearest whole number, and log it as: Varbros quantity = -181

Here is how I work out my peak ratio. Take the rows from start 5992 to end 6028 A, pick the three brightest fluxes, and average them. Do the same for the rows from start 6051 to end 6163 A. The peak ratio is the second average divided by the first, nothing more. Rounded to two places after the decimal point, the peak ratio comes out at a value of 1.09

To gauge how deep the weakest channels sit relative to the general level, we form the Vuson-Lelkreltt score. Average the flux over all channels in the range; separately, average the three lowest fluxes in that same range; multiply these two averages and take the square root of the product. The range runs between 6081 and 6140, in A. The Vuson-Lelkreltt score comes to 4.16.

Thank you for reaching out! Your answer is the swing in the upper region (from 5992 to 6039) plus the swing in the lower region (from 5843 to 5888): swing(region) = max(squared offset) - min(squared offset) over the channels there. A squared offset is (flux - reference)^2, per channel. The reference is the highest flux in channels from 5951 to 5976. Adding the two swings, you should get 1.6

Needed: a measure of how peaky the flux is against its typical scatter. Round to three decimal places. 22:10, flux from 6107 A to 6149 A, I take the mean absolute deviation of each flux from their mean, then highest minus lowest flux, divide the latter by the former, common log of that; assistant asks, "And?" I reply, 0.697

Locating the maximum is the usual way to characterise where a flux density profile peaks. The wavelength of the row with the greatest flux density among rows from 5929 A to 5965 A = 5930.61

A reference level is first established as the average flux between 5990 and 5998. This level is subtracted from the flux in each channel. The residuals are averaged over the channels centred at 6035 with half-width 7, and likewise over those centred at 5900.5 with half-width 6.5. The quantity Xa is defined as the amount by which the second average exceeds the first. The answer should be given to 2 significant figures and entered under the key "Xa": -0.26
